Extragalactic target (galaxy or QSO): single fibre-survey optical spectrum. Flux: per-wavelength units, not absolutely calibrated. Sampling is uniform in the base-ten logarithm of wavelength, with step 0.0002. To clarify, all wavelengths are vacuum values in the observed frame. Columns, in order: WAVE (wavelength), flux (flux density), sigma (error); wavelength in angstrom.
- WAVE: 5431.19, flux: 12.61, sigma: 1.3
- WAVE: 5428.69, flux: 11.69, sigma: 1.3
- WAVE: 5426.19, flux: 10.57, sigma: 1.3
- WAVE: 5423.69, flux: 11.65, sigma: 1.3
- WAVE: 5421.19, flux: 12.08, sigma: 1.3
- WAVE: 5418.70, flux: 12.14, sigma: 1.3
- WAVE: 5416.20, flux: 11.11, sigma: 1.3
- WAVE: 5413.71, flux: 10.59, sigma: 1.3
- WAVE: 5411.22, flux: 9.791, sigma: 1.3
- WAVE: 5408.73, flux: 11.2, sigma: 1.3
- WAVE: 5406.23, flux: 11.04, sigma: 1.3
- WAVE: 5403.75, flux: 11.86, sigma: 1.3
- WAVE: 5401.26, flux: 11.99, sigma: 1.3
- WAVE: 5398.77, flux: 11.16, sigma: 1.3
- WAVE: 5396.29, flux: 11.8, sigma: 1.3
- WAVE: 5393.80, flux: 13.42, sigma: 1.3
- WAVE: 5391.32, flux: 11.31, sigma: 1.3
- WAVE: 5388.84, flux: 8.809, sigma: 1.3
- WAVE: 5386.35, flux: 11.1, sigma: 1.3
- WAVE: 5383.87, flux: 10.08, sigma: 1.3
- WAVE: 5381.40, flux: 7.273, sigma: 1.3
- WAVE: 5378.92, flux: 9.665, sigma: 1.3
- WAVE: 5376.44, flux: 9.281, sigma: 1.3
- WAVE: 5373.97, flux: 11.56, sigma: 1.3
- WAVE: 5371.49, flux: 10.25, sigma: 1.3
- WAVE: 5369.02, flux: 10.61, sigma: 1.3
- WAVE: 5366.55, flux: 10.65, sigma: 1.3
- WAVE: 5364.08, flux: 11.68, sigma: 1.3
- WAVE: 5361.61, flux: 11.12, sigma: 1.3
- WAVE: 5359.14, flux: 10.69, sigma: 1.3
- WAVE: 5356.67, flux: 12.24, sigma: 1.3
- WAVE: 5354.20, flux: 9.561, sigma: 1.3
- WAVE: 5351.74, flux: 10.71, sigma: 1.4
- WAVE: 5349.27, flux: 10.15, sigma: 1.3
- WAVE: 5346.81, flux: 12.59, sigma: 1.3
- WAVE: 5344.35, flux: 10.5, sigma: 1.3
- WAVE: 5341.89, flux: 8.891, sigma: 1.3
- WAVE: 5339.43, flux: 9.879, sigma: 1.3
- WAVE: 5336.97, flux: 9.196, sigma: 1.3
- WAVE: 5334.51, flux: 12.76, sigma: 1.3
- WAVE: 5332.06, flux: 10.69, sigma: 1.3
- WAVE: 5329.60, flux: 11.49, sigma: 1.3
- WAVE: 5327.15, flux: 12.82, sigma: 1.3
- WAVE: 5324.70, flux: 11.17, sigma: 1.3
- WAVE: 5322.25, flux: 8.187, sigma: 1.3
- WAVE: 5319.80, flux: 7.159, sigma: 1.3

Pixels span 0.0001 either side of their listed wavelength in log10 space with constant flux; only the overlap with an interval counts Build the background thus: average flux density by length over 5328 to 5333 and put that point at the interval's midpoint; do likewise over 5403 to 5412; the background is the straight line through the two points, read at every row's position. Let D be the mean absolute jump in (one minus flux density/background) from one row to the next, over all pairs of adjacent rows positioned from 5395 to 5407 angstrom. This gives 0.05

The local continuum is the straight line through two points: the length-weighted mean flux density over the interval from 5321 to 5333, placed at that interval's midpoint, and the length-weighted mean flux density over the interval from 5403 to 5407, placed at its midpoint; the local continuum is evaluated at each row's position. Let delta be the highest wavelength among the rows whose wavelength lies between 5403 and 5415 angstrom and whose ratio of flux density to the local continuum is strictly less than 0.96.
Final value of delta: 5413.71 angstrom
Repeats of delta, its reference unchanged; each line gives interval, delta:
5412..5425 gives 5413.71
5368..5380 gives 5378.92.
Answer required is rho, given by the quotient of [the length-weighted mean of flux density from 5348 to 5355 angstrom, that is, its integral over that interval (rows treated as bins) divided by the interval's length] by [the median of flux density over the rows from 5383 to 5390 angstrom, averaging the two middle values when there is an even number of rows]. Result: 1.01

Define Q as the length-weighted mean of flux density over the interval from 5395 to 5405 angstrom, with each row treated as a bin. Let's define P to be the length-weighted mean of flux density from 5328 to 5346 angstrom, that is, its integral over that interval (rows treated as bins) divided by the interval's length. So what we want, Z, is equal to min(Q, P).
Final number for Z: 10.6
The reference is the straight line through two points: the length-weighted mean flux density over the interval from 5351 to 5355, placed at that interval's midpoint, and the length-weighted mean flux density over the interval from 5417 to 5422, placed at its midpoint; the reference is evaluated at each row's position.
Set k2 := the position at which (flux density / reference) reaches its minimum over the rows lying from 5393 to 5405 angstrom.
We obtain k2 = 5398.77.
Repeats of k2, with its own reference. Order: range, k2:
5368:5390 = 5381.40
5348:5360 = 5354.20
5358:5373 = 5371.49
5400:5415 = 5411.22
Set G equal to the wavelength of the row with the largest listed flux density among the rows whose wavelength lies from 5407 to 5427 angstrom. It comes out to 5418.70 angstrom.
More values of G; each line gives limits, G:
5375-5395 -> 5393.80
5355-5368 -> 5356.67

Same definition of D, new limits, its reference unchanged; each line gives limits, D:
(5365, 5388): 0.12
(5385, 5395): 0.21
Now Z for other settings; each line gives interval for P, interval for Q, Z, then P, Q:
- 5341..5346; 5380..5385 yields 8.7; 10.0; 8.7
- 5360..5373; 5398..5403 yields 10.9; 10.9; 11.6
